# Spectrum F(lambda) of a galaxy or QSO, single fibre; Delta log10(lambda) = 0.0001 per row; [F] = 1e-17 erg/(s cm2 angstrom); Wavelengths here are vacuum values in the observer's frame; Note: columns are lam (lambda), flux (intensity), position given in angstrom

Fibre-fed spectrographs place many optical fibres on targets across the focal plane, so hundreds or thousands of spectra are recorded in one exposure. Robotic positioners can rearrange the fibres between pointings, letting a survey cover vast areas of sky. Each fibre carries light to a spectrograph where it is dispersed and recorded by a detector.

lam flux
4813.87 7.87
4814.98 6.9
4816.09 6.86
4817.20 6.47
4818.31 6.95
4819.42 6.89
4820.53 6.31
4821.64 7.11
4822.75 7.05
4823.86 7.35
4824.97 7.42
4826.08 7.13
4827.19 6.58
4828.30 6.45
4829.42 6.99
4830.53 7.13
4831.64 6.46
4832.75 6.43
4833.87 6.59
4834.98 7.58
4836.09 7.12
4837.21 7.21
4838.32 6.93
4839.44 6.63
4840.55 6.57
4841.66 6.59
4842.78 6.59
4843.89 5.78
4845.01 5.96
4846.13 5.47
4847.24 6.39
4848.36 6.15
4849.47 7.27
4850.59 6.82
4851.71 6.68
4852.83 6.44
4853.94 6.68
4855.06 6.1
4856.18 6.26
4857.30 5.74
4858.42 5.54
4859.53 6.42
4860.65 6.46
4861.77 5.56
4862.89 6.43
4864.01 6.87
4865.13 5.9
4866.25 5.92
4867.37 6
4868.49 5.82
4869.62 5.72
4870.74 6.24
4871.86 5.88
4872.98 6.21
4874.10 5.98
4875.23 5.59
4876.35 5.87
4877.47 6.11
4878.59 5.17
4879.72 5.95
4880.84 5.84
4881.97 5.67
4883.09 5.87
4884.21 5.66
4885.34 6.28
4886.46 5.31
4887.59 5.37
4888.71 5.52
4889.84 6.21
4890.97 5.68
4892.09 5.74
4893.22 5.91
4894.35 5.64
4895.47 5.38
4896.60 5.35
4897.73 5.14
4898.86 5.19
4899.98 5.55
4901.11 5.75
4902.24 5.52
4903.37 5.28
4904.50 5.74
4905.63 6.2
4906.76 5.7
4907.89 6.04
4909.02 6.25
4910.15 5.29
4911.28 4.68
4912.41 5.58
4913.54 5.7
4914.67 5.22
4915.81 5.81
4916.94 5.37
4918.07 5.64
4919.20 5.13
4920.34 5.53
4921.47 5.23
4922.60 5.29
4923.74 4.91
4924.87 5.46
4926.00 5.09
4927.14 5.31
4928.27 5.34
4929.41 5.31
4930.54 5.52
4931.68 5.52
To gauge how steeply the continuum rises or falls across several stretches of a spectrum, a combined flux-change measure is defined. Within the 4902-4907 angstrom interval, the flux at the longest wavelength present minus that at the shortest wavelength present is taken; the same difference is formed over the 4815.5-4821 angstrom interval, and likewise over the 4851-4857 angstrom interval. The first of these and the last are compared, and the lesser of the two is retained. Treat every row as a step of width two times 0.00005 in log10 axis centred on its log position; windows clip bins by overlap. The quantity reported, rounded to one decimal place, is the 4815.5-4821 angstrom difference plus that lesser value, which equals -1.0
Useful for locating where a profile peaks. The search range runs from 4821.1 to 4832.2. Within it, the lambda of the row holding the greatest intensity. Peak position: 4824.97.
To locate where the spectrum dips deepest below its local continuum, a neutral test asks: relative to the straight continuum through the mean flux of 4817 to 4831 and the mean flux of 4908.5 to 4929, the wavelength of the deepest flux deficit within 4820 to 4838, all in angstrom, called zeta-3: 4820.53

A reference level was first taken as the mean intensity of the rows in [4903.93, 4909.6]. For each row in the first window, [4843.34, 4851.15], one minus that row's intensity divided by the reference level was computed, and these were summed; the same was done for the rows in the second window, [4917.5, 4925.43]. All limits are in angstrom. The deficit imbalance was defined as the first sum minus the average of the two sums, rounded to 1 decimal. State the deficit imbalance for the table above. -0.6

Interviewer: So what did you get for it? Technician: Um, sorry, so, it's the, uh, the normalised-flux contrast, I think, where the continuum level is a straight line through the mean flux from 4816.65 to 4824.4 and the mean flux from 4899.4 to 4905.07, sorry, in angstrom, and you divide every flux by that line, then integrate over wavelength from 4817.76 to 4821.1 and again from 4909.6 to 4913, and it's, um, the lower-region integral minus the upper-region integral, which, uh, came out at 0.00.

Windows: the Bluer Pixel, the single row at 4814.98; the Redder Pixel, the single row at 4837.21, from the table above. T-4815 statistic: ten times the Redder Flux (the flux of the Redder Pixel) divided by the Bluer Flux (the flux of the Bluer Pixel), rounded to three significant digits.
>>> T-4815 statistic 10.4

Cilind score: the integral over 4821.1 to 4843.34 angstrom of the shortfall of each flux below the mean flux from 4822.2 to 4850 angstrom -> -4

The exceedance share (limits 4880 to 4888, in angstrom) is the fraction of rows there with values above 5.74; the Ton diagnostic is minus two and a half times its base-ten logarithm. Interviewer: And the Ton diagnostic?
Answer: 0.9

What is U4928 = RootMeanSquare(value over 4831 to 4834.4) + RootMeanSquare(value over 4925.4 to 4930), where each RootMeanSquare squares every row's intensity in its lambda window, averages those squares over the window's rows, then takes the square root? 11.8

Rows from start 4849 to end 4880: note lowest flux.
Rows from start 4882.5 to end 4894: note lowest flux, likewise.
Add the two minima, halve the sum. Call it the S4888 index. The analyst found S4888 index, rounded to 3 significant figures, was 5.24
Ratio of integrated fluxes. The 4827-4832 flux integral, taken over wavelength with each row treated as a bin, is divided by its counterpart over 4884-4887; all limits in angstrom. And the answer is 1.9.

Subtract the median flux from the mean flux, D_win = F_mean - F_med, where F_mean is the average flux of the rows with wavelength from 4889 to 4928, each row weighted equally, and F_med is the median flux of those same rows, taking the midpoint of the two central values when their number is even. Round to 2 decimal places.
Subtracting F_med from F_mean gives -0.01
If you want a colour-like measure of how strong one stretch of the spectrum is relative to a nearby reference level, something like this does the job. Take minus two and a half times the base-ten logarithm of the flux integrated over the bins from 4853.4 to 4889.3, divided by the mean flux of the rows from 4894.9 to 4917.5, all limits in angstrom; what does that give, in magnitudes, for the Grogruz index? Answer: -3.96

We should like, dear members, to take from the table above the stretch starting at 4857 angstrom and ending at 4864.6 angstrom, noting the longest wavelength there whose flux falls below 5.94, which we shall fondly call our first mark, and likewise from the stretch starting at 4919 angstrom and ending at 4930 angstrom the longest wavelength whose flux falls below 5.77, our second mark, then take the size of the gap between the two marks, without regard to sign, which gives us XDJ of 67.6 angstrom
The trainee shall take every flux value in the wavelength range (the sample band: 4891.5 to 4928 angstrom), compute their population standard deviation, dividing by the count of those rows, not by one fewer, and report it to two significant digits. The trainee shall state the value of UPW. 0.35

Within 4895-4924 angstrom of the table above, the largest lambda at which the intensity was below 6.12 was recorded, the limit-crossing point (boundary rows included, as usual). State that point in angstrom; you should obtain 4923.74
